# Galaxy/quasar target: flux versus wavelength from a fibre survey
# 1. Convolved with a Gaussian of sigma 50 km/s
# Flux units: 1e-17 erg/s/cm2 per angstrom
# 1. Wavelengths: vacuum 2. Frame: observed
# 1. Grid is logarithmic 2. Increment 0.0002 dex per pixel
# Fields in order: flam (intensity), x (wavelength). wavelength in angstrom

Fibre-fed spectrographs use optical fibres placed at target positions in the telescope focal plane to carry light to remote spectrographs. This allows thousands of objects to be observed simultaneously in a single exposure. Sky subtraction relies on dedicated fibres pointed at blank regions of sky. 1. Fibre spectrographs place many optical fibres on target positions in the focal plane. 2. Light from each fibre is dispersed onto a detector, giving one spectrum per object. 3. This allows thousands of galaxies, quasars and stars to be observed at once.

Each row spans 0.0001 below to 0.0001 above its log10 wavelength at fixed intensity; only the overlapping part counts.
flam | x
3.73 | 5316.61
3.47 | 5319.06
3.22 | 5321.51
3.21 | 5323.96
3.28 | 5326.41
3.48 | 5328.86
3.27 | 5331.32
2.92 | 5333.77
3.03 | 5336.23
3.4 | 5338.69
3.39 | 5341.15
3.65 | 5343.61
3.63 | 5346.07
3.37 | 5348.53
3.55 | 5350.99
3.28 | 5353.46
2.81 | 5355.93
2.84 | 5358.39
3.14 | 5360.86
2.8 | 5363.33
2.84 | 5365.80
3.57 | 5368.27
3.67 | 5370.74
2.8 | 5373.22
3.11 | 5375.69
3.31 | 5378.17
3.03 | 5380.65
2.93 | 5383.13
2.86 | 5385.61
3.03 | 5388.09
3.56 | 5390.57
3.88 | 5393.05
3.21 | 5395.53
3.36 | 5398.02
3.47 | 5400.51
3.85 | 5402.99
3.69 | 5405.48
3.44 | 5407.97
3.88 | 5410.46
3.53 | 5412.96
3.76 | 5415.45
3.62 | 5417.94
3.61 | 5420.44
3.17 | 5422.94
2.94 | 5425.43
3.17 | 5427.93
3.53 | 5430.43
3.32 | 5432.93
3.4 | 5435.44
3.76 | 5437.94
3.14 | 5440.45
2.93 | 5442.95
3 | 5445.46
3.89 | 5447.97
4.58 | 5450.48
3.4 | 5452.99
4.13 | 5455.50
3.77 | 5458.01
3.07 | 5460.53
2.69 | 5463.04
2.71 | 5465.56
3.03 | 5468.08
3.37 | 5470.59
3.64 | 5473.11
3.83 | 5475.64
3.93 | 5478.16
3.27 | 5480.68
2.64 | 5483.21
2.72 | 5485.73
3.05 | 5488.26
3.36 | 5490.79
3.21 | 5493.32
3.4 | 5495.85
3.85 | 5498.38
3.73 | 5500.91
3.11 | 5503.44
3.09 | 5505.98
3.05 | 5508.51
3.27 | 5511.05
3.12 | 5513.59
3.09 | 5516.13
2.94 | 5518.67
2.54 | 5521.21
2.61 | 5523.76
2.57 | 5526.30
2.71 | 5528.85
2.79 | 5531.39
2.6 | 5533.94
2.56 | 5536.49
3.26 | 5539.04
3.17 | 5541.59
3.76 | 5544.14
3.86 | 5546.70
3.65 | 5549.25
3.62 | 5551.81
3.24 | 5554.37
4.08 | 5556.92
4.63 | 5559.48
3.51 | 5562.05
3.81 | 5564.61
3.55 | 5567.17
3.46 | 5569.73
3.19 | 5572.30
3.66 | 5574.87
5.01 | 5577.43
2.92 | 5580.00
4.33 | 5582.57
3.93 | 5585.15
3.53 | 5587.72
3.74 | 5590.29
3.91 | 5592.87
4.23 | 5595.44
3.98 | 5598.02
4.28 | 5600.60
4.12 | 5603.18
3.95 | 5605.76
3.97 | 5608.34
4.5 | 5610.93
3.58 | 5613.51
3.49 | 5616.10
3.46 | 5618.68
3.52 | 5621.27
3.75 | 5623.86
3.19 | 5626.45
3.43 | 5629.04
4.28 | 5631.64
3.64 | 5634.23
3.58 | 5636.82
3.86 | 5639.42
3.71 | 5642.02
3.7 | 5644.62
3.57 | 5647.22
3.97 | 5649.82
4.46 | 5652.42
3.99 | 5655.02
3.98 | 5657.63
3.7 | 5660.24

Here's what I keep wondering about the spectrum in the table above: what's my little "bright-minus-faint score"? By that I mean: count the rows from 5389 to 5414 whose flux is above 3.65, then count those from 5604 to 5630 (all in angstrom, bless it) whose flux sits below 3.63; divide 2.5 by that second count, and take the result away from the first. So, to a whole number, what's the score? 4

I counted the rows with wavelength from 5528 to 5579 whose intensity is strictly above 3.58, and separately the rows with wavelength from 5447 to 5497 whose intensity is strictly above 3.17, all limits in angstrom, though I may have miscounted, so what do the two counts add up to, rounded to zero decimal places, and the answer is 22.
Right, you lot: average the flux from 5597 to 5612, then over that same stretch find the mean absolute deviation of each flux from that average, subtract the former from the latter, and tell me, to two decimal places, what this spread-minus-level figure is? -3.96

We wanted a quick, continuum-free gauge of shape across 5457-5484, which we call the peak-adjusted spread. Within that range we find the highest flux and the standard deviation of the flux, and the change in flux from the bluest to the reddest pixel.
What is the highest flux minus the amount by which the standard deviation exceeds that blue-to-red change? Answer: 2.3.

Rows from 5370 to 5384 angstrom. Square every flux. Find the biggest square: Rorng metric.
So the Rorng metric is 13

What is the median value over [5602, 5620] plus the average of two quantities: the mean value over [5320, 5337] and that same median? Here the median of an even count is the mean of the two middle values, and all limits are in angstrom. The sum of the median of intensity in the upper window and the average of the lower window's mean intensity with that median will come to 7.53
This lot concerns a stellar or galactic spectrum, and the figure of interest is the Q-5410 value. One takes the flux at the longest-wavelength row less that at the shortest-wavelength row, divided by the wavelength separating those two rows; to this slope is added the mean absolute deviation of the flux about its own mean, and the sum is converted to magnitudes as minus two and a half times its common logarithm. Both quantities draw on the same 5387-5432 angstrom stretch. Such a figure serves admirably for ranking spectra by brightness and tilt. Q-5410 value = 1.54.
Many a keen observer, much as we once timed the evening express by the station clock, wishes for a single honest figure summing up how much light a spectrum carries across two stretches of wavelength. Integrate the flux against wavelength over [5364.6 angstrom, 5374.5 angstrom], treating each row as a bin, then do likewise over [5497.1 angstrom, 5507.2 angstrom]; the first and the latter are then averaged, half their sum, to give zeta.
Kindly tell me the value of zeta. 33.4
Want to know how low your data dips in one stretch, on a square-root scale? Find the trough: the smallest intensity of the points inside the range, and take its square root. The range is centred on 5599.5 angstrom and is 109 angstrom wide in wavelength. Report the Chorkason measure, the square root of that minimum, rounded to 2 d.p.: 1.71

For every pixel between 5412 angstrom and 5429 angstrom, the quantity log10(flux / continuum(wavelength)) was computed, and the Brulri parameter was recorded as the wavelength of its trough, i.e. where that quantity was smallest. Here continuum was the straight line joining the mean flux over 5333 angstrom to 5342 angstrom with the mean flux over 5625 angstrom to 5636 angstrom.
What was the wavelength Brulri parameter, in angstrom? 5425.43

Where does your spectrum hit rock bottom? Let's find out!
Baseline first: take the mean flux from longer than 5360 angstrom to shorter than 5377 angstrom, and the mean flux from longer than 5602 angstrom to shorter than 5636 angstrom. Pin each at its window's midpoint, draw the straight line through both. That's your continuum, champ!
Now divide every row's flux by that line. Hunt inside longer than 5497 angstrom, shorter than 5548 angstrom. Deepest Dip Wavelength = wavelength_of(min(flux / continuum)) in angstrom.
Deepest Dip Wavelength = 5536.49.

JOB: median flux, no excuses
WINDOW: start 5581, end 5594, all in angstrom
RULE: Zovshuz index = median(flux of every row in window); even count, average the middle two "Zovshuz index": 3.91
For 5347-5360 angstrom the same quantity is 3.28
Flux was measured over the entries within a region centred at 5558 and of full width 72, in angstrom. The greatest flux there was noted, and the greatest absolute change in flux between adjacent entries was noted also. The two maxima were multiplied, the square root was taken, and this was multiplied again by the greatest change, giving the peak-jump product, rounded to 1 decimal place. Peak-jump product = 6.8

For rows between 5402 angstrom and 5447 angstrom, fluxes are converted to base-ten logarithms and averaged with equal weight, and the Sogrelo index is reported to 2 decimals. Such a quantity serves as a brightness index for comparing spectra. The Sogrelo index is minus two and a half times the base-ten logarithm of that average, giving 0.68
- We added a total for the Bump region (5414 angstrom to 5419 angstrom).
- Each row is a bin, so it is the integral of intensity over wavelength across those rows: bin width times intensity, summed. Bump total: 18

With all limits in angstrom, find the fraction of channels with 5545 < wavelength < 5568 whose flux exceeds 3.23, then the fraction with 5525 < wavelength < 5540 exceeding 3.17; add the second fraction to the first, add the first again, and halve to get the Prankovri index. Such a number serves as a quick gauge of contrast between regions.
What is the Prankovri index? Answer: 1.1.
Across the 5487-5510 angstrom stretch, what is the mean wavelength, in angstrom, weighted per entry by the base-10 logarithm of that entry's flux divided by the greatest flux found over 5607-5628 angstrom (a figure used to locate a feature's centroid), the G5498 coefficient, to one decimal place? 5498.6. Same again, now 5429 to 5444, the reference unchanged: 5437.4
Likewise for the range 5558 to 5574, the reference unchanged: 5567.9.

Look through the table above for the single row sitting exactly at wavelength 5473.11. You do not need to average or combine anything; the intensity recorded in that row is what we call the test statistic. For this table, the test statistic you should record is 3.64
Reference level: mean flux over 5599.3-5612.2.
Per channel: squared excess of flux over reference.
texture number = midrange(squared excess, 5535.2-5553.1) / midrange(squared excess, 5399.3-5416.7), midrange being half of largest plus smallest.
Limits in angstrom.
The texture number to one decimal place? 4.4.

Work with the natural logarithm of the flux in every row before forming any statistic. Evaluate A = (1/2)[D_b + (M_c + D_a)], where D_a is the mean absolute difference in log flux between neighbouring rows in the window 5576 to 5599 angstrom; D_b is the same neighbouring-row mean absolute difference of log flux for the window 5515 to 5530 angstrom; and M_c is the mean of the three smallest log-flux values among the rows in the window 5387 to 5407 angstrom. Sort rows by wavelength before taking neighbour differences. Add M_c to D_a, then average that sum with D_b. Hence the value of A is 0.70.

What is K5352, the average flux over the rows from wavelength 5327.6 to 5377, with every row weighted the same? 3.23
